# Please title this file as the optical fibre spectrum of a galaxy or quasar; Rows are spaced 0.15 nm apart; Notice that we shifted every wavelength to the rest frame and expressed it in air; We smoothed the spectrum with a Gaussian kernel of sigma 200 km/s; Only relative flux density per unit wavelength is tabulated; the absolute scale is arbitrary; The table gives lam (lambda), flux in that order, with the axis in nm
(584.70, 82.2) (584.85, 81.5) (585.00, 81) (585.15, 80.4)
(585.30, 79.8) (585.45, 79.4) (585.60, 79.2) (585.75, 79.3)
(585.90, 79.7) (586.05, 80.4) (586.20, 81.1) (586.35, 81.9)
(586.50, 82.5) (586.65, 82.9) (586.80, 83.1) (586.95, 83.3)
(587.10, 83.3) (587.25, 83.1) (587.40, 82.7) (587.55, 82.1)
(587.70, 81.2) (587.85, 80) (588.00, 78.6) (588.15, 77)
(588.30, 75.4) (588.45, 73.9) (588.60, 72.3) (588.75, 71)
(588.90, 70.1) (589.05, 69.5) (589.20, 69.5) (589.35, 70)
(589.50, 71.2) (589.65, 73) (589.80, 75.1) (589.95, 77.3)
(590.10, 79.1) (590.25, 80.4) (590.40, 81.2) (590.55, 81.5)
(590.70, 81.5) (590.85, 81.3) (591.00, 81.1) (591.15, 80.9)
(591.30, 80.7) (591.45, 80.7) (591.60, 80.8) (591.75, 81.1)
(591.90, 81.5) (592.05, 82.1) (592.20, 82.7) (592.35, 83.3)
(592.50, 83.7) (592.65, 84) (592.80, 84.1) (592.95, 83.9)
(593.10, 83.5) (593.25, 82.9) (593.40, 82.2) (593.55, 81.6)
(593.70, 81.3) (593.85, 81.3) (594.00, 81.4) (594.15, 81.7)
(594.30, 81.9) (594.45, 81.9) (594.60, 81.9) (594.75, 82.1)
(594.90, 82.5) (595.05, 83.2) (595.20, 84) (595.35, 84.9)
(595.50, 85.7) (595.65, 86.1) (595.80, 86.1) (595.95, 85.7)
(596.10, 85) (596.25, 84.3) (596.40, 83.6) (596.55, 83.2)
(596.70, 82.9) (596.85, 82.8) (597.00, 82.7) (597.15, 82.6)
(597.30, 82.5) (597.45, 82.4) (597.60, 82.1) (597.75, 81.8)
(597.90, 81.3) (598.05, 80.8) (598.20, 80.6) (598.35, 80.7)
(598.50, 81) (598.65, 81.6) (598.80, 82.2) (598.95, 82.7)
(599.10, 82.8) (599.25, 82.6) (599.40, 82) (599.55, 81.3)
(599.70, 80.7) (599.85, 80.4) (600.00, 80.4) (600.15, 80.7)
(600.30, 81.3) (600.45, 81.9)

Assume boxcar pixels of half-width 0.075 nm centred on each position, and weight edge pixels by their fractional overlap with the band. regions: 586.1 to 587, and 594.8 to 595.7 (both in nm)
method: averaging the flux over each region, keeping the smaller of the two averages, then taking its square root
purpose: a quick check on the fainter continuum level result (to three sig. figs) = 9.08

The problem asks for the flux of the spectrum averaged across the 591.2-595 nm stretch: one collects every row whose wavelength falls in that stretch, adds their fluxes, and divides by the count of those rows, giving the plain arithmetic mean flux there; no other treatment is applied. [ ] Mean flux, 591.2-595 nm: 82.2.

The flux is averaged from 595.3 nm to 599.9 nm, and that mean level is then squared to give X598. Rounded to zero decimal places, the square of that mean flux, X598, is 6847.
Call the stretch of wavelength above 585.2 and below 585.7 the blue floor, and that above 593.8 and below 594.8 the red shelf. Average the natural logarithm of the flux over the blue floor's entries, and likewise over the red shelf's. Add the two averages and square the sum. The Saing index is 77.1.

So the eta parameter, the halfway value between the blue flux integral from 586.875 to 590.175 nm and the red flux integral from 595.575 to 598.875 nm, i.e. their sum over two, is 263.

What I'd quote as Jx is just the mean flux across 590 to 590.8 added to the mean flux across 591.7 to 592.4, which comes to 163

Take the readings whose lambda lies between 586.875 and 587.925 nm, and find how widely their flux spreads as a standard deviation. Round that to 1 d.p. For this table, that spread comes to 1.2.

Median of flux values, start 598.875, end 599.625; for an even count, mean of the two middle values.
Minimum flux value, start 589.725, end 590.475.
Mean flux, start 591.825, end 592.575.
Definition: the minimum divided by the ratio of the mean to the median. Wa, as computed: 75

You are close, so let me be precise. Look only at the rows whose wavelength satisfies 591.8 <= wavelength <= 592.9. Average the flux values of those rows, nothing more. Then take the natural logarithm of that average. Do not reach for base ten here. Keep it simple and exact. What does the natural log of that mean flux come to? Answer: 4.42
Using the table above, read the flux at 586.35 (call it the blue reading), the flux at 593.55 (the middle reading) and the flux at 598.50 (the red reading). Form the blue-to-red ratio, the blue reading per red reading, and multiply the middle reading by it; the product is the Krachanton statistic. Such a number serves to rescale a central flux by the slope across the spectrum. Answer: 83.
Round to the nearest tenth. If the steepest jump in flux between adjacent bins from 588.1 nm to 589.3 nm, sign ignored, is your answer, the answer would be 1.6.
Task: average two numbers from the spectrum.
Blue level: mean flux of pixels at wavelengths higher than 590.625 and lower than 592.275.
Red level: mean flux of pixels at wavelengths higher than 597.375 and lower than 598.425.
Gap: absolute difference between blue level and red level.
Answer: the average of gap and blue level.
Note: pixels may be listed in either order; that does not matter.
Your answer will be 40.7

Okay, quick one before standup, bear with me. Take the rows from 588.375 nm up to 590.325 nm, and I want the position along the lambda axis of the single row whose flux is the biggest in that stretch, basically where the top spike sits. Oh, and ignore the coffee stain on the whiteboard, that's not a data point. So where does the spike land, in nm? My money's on 590.25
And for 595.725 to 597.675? 595.80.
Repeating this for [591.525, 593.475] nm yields 592.80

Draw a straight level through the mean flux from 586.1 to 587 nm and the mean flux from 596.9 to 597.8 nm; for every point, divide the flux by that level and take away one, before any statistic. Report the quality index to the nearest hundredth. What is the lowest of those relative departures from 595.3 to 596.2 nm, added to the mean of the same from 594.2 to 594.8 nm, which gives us 0.03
